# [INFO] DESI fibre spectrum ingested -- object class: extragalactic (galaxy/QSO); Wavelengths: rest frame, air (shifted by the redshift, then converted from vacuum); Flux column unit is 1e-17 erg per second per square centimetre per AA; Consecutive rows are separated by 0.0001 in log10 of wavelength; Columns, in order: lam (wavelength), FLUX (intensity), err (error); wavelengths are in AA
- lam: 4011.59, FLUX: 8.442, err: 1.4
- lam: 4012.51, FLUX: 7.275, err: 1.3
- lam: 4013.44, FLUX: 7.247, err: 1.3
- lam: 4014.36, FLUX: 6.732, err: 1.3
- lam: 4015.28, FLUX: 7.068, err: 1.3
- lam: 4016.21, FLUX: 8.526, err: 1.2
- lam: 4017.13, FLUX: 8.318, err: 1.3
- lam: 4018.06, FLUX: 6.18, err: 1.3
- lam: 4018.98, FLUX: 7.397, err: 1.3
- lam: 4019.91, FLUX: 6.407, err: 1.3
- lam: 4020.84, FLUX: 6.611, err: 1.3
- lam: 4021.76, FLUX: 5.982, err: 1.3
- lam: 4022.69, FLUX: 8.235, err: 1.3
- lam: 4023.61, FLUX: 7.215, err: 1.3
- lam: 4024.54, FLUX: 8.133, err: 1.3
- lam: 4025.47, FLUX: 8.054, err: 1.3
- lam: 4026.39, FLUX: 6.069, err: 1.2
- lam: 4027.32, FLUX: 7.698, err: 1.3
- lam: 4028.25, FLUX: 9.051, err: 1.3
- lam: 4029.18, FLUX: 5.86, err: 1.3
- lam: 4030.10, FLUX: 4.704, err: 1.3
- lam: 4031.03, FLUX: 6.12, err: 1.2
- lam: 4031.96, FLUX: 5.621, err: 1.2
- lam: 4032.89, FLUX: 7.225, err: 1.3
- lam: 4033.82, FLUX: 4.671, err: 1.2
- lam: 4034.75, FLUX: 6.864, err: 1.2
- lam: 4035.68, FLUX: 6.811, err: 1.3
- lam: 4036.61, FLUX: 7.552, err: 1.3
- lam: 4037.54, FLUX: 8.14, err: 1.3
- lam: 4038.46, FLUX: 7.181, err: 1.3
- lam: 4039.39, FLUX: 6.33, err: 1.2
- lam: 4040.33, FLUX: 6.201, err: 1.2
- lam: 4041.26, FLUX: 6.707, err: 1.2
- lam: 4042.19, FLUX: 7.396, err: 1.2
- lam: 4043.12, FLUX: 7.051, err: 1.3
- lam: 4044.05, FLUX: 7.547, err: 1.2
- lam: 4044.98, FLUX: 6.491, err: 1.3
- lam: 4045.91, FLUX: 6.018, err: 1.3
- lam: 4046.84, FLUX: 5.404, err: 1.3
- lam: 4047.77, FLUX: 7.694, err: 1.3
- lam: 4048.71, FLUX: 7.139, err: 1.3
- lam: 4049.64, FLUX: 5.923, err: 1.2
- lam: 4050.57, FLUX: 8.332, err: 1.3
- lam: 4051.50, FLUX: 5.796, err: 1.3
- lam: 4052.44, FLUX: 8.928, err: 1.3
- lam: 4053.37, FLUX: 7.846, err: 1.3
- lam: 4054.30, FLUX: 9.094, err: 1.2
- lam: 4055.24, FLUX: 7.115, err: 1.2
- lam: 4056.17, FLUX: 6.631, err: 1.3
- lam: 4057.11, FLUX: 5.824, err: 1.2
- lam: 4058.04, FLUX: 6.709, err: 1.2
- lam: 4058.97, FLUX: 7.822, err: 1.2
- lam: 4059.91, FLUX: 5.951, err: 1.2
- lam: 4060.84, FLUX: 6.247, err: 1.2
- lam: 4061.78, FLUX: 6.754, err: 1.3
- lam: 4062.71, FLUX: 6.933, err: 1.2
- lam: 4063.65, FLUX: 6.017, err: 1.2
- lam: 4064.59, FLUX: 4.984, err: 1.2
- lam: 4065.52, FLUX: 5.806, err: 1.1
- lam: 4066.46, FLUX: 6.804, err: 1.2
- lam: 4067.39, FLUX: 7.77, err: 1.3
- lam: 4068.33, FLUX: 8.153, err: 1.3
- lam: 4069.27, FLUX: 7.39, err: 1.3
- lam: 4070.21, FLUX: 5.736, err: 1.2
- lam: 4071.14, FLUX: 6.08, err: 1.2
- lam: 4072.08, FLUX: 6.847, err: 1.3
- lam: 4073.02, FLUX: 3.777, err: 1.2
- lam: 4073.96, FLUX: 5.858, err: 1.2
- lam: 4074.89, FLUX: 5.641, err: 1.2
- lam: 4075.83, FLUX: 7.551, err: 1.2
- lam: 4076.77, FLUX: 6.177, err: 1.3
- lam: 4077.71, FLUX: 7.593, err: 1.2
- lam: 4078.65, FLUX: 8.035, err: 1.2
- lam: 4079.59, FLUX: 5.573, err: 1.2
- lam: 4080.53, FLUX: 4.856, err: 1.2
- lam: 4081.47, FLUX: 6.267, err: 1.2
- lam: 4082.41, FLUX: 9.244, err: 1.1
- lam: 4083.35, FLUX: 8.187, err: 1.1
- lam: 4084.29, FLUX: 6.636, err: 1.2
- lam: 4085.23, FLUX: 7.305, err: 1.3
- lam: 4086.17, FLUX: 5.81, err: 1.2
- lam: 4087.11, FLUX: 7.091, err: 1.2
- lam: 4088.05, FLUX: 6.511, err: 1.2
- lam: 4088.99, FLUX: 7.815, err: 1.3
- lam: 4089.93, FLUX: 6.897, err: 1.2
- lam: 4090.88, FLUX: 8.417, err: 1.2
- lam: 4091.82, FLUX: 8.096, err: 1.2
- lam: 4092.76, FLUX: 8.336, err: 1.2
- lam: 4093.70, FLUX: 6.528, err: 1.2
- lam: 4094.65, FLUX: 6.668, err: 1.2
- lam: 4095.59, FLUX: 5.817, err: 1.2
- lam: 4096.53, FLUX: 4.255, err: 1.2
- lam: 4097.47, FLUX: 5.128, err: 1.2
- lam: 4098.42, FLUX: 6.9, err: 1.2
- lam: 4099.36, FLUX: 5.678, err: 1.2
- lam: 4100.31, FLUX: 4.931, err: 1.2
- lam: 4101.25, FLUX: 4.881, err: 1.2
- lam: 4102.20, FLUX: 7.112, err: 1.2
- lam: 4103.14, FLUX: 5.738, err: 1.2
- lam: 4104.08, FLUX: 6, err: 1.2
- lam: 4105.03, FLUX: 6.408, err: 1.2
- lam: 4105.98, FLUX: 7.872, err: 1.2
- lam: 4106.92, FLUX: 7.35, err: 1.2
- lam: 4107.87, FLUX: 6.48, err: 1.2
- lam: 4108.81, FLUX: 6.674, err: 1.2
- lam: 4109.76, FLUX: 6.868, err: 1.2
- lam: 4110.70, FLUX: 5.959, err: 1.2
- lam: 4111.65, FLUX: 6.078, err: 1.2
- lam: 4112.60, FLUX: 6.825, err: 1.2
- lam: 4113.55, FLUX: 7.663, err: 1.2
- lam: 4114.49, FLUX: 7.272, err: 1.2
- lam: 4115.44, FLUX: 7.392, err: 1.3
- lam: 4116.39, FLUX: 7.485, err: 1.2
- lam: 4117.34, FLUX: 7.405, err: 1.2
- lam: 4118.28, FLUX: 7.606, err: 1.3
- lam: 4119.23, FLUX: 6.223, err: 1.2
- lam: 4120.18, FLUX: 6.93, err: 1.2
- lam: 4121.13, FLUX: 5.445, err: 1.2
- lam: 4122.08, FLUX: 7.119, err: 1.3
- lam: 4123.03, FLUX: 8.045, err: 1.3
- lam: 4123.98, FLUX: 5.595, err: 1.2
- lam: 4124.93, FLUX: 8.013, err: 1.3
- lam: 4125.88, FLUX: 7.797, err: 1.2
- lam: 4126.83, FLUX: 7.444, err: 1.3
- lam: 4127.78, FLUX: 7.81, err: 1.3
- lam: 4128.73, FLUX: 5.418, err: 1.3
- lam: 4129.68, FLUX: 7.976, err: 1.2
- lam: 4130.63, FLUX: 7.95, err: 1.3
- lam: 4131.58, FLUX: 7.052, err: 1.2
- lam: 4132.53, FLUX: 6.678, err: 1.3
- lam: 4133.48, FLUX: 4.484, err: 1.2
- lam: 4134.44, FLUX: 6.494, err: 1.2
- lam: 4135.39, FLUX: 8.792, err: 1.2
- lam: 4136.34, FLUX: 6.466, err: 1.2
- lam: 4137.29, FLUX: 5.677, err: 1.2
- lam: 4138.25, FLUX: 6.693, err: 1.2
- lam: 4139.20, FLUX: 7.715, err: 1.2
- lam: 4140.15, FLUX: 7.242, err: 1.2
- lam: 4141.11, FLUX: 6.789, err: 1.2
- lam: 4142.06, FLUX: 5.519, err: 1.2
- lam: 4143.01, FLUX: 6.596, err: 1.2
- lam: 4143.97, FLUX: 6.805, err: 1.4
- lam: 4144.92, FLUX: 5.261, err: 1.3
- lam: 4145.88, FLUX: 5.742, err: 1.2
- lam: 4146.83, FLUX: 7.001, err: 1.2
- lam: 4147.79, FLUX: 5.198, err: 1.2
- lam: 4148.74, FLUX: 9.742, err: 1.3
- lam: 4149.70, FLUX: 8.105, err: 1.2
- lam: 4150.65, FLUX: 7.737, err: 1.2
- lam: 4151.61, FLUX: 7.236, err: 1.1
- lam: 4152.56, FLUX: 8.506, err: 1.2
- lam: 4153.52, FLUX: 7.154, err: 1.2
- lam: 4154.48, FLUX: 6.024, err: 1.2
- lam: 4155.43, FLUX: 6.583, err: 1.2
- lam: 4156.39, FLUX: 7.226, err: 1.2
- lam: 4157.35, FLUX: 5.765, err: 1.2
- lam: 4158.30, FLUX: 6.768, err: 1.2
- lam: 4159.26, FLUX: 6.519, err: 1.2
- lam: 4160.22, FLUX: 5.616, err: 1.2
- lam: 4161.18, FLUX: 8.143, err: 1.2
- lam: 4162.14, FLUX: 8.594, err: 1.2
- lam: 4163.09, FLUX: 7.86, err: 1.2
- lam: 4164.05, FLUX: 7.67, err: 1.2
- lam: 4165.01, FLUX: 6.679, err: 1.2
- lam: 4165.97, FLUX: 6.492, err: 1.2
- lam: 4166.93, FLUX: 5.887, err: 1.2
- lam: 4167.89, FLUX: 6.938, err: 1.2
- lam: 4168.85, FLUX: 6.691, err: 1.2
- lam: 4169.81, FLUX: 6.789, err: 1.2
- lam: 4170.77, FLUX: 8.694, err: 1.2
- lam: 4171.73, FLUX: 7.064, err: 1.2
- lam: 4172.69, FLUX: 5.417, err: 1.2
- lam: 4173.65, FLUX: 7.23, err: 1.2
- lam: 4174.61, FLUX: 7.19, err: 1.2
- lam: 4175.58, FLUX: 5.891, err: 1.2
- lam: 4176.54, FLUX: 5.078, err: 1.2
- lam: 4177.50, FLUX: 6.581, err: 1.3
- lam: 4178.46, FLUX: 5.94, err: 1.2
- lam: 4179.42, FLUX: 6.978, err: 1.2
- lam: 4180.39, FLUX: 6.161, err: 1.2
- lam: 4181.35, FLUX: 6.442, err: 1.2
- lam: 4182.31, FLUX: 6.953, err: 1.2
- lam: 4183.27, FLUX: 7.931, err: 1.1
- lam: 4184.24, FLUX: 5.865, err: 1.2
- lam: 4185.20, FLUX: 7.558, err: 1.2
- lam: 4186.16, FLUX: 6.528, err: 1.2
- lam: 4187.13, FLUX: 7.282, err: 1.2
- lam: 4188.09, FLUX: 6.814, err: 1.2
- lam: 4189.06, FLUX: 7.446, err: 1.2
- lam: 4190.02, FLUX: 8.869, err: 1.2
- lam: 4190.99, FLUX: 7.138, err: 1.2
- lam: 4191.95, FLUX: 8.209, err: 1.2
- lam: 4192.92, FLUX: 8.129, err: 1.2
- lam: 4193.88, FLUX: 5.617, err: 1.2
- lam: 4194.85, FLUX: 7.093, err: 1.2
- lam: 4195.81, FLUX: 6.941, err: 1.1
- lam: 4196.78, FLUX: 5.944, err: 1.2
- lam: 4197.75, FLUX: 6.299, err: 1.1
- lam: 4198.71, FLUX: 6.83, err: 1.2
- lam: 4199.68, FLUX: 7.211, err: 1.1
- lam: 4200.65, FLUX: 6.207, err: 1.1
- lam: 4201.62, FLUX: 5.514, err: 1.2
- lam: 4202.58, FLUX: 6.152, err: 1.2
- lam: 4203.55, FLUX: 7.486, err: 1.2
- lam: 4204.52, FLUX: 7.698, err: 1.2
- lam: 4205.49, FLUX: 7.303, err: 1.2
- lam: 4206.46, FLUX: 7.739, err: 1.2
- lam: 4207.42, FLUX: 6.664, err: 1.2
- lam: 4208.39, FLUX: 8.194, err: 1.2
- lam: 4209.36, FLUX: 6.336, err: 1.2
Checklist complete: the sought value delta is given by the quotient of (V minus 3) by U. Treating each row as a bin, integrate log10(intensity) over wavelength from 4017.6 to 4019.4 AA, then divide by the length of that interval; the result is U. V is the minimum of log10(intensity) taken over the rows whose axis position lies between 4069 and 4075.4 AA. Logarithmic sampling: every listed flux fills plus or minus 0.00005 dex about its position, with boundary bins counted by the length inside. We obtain -2.91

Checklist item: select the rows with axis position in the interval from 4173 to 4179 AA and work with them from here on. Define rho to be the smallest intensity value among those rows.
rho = 5.078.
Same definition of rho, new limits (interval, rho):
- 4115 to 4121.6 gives 5.445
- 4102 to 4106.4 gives 5.738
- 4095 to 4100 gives 4.255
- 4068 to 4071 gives 5.736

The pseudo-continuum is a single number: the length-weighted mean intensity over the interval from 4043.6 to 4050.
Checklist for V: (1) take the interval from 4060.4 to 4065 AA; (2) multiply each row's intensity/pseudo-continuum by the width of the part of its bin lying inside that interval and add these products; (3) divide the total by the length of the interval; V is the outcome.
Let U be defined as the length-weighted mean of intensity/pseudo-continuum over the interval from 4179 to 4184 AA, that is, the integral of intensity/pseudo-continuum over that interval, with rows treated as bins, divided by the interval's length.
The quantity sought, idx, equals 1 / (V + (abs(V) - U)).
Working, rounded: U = 1.03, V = 0.94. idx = 1.19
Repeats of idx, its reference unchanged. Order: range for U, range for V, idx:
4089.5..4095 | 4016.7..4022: 1.07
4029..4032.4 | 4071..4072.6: 0.90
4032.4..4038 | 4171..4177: 1.11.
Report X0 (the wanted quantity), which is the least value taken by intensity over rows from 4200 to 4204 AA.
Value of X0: 5.514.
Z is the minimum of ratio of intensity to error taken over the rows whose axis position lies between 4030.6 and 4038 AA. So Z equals 3.9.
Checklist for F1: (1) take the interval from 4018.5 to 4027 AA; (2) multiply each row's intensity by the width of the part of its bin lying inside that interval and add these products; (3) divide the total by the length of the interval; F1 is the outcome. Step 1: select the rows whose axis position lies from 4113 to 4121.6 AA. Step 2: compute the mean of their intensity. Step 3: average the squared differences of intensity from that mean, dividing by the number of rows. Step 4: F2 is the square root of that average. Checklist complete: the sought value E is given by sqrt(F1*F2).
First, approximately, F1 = 7.13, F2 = 0.70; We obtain 2.24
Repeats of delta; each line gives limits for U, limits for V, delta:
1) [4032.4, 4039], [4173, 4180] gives -2.75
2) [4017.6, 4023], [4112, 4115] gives -2.62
